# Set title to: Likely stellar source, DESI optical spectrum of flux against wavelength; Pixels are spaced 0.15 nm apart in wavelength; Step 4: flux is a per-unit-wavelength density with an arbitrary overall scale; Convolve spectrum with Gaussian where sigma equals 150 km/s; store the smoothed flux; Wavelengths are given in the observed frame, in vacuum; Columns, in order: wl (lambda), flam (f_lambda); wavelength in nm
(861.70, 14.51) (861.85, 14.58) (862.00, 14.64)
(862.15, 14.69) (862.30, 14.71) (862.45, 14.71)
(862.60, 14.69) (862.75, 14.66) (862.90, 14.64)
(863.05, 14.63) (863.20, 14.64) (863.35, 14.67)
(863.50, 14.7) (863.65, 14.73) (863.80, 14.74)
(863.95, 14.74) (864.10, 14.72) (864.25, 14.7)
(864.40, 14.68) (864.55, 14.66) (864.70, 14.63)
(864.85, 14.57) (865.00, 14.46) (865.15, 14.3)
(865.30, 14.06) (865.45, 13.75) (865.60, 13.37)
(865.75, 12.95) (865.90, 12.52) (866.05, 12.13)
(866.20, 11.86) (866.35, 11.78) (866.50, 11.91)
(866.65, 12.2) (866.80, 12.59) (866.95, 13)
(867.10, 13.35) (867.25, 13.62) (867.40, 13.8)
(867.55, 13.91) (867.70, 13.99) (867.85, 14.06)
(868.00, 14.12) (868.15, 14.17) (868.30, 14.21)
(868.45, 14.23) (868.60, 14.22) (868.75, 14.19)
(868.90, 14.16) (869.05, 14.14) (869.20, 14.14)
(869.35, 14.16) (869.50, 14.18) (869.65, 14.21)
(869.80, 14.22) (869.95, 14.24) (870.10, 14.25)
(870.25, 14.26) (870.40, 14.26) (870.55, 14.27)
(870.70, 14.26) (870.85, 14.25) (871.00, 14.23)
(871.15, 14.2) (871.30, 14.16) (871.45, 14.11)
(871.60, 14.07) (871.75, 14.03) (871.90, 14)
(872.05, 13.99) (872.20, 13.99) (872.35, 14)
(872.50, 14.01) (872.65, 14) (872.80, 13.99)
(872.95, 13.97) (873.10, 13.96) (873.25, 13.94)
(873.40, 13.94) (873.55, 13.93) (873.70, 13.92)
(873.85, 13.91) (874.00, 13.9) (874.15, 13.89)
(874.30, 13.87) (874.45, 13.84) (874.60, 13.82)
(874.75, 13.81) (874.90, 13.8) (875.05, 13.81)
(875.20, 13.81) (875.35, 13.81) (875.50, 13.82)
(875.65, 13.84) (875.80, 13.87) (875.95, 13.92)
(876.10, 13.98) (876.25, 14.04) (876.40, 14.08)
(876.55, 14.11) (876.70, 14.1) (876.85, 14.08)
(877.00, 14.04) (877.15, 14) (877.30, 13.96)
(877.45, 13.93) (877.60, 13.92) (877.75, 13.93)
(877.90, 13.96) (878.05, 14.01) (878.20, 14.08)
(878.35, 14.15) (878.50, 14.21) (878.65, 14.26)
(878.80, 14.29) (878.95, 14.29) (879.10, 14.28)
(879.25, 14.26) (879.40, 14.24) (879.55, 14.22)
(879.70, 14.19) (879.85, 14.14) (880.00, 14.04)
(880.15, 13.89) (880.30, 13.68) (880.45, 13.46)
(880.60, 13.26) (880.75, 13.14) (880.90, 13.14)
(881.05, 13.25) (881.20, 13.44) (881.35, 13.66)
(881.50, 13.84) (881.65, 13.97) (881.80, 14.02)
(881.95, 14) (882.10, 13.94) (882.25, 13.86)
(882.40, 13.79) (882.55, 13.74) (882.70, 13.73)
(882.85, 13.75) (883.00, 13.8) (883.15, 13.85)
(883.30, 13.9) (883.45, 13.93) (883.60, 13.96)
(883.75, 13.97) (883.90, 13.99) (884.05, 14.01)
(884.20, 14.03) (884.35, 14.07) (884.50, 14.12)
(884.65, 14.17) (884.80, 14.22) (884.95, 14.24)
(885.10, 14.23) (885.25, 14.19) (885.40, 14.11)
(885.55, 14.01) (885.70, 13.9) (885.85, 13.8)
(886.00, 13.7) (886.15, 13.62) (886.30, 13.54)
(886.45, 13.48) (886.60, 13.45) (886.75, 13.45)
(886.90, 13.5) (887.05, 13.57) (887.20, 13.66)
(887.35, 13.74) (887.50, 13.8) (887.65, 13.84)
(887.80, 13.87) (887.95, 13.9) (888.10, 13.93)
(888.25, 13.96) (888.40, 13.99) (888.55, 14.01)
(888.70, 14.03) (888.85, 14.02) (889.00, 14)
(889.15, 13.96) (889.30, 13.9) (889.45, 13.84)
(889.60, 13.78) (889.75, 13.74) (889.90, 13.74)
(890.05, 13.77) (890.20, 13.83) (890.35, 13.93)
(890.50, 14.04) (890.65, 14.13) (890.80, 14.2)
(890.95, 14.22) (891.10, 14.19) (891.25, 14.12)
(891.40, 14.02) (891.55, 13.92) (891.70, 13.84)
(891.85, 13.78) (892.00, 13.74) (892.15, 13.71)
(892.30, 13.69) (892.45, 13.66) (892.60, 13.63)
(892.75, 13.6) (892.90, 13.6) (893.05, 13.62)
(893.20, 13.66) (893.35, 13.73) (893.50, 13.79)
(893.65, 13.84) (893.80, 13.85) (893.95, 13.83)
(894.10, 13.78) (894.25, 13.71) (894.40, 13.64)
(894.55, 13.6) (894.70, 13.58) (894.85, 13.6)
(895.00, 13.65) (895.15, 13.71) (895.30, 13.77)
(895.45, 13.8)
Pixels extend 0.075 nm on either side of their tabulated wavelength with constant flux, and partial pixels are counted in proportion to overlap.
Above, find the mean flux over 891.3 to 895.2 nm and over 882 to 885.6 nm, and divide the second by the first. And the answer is 1.02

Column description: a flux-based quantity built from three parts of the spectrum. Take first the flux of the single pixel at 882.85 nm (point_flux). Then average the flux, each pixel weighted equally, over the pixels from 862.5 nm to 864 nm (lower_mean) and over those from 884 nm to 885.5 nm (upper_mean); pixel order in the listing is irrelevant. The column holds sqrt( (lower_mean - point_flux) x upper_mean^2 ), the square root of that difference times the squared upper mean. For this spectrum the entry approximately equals 14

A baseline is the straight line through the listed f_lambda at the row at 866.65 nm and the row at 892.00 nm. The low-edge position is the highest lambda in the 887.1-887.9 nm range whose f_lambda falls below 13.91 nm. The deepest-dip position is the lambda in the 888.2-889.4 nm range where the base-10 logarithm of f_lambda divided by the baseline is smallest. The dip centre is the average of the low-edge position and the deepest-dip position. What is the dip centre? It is 888.55 nm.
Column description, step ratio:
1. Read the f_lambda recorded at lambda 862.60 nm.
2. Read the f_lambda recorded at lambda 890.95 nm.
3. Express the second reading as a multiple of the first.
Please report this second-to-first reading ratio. 0.968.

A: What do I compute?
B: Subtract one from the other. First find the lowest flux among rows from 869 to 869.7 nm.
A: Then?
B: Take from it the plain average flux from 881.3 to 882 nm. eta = 0.24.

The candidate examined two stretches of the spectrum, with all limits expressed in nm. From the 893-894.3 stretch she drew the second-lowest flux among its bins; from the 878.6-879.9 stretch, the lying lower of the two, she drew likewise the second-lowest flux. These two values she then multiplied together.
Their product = 193.8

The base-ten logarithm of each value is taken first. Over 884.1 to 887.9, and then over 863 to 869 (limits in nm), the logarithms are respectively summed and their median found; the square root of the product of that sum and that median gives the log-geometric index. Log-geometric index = 6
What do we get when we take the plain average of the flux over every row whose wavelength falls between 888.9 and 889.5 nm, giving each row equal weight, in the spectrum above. 13.9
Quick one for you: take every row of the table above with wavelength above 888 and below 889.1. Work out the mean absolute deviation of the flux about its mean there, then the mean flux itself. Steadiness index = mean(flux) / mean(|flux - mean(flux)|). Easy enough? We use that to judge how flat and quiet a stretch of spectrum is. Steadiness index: 519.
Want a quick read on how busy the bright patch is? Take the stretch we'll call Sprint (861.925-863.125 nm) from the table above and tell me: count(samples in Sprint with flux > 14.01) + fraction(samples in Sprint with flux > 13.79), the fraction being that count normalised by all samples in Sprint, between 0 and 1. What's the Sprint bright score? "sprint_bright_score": 9.0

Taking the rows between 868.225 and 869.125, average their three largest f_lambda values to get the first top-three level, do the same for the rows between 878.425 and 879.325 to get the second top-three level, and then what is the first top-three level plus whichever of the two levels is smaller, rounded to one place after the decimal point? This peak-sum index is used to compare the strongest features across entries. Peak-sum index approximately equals 28.4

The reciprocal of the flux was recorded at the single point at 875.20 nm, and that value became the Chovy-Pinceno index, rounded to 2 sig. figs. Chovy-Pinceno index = 0.072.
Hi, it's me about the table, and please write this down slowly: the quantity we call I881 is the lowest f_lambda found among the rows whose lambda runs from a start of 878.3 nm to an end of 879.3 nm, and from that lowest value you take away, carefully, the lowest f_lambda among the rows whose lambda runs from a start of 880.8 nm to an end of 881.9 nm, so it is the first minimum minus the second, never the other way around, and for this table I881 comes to 1.0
